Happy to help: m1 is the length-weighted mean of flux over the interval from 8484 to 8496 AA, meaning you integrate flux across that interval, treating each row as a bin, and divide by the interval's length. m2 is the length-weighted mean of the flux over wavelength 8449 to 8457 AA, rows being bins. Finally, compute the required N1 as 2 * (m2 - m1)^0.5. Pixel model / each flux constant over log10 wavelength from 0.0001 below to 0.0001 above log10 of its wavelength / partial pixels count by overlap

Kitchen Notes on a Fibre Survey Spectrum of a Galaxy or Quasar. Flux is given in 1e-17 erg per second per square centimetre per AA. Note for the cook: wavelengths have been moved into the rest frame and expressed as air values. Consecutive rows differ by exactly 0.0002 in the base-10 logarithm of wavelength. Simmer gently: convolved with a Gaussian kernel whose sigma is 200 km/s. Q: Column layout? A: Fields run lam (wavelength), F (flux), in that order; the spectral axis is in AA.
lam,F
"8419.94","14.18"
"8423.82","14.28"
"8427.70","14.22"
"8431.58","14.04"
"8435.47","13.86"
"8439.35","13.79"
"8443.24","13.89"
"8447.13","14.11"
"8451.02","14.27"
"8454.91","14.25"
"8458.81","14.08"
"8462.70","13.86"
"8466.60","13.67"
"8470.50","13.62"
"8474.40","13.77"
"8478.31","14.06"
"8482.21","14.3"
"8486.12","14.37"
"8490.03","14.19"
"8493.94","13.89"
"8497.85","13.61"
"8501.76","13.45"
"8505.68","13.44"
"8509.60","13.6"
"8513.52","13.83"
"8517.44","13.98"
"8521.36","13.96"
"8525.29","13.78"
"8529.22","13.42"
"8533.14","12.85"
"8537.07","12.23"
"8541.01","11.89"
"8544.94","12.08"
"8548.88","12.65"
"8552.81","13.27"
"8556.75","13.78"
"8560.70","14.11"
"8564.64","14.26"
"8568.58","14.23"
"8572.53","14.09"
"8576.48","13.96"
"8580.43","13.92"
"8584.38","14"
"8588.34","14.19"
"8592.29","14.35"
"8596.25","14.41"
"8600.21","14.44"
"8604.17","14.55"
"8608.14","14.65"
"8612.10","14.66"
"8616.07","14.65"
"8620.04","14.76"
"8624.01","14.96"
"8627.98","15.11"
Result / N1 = 0.65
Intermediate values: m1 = 14.1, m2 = 14.3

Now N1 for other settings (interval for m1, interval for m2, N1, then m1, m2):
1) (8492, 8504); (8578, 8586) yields 1.12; 13.6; 14.0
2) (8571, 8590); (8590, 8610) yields 1.34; 14.0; 14.5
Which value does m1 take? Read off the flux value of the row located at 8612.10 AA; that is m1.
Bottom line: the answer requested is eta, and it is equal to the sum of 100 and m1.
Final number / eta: 115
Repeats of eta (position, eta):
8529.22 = 113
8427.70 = 114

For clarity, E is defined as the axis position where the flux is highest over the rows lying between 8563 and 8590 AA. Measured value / 8564.64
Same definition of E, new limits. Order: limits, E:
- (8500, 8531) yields 8517.44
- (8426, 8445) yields 8427.70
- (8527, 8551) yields 8529.22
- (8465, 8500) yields 8486.12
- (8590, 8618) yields 8612.10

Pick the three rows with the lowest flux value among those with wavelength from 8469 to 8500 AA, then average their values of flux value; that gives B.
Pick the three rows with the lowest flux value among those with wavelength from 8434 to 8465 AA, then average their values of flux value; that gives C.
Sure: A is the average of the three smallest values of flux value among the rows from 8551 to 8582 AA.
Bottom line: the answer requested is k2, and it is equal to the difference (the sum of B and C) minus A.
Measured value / 13.8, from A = 13.7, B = 13.67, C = 13.8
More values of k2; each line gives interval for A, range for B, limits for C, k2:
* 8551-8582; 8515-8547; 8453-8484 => 12.1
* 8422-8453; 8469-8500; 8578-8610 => 13.9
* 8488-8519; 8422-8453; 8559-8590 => 14.3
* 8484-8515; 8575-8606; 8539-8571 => 12.7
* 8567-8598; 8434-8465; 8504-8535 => 13.1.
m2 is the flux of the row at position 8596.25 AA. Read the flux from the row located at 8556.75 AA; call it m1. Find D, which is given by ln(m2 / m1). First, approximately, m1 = 13.78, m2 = 14.41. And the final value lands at 0.04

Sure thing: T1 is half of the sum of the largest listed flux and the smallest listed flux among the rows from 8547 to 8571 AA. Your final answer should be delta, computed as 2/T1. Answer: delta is 0.149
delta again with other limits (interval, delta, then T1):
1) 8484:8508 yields 0.144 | 13.9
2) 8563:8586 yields 0.142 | 14.1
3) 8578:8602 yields 0.141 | 14.2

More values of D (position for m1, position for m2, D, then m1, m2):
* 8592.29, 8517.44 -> -0.03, 14.35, 13.98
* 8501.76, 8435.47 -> 0.03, 13.45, 13.86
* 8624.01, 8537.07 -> -0.20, 14.96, 12.23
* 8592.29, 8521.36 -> -0.03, 14.35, 13.96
